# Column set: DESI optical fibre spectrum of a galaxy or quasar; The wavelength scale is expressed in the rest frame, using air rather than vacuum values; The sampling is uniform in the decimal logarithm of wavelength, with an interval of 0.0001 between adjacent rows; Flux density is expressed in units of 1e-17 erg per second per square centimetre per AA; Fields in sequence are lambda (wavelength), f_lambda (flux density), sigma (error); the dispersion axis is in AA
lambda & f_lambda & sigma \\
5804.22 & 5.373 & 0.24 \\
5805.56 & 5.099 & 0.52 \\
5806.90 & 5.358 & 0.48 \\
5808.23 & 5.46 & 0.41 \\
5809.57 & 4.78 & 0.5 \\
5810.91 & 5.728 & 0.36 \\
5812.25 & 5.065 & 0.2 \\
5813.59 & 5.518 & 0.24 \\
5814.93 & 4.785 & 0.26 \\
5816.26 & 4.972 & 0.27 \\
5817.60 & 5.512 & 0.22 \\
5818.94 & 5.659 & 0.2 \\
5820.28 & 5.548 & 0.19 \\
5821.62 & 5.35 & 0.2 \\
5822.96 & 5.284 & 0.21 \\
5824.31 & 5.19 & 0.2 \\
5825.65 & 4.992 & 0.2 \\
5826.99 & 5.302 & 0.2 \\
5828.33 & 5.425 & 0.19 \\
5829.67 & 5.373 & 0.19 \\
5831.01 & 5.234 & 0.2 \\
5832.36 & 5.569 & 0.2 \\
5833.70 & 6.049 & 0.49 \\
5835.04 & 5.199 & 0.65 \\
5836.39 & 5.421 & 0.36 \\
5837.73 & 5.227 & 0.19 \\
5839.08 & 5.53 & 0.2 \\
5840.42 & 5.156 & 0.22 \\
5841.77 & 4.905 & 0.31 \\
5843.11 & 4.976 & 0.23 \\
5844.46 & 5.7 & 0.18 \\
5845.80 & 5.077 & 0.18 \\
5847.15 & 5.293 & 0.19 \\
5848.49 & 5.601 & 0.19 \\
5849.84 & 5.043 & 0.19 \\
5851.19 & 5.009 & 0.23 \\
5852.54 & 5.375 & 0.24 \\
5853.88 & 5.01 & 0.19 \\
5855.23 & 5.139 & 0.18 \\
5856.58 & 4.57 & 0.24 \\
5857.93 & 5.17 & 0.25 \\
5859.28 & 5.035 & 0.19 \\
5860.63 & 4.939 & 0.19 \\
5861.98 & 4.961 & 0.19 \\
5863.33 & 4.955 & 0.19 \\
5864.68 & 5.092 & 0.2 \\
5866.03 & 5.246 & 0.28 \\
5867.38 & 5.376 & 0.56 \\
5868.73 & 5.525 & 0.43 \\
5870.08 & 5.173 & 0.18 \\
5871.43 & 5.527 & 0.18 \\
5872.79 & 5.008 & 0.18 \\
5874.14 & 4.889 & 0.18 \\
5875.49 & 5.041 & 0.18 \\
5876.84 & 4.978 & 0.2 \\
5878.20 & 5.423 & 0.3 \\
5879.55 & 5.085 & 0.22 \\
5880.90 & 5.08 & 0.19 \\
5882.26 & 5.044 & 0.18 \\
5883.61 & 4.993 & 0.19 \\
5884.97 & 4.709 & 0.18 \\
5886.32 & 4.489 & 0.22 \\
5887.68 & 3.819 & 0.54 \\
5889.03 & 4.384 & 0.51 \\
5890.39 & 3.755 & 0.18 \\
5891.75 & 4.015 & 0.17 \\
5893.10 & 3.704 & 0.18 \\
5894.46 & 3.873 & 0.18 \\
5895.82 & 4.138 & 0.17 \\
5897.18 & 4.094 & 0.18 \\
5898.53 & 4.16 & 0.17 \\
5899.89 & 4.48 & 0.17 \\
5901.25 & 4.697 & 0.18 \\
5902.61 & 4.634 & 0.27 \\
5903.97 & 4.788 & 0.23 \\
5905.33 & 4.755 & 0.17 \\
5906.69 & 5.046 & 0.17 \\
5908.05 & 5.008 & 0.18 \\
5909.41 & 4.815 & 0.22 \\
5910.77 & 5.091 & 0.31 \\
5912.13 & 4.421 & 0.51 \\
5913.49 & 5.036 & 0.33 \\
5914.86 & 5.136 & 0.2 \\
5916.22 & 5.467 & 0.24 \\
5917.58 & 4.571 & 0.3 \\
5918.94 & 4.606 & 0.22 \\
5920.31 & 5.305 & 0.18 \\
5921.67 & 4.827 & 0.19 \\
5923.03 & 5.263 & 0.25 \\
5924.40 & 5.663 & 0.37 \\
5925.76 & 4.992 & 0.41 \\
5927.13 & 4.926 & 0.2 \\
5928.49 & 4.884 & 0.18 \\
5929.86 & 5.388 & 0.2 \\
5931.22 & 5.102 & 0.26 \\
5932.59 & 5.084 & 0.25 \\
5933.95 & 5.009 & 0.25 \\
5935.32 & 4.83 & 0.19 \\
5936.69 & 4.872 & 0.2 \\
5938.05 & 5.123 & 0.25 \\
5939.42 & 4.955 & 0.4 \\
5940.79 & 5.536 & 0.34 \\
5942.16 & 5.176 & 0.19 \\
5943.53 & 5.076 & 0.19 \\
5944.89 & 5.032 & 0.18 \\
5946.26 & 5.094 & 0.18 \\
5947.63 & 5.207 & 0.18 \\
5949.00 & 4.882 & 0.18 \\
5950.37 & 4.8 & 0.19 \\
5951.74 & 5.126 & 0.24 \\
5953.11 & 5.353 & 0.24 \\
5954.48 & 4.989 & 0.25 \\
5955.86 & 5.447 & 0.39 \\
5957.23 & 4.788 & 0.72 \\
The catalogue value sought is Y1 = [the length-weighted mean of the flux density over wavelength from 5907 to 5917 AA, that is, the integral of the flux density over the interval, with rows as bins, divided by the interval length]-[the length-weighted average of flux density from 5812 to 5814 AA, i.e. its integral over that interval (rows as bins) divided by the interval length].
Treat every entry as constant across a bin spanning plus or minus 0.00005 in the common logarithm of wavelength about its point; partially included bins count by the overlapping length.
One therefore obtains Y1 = -0.31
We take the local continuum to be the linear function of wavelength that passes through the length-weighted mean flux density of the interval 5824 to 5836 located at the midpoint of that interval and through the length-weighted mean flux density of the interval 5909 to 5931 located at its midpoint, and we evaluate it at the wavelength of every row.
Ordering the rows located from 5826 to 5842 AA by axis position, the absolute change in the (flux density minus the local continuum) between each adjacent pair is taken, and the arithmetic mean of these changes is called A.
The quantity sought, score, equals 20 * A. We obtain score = 6.0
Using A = 0.30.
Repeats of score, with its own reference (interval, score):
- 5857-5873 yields 3.7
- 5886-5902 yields 6.4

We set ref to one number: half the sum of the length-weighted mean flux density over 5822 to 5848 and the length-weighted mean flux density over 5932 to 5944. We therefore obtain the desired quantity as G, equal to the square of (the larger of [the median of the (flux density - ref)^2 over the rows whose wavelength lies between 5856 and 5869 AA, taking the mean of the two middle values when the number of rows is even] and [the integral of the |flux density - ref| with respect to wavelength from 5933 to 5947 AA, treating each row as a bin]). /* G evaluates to 7.0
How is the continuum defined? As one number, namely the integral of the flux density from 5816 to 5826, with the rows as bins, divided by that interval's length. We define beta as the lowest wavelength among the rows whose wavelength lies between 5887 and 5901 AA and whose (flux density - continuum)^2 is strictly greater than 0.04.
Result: 5887.68 AA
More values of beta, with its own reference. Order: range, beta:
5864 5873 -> 5864.68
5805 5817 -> 5805.56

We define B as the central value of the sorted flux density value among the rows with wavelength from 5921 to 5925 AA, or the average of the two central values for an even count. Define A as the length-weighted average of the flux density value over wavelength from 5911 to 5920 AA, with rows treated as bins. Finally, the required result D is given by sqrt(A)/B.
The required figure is 0.42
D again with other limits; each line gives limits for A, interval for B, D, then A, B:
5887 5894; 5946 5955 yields 0.39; 3.9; 5.09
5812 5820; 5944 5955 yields 0.45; 5.3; 5.06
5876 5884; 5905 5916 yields 0.45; 5.1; 5.02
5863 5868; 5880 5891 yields 0.49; 5.2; 4.60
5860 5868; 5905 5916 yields 0.45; 5.1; 5.02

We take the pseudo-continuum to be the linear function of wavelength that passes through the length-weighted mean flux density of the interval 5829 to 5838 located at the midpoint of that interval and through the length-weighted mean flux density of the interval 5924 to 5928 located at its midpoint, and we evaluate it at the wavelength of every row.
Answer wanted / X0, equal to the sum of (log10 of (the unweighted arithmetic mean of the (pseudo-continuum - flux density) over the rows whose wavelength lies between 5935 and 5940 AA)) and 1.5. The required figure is 0.7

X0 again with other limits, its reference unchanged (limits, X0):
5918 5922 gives 0.9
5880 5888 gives 1.3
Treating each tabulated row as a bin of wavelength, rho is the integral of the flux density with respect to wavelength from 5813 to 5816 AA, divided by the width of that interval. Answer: 5.1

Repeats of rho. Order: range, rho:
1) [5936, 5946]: 5.1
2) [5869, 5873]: 5.3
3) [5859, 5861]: 5.0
